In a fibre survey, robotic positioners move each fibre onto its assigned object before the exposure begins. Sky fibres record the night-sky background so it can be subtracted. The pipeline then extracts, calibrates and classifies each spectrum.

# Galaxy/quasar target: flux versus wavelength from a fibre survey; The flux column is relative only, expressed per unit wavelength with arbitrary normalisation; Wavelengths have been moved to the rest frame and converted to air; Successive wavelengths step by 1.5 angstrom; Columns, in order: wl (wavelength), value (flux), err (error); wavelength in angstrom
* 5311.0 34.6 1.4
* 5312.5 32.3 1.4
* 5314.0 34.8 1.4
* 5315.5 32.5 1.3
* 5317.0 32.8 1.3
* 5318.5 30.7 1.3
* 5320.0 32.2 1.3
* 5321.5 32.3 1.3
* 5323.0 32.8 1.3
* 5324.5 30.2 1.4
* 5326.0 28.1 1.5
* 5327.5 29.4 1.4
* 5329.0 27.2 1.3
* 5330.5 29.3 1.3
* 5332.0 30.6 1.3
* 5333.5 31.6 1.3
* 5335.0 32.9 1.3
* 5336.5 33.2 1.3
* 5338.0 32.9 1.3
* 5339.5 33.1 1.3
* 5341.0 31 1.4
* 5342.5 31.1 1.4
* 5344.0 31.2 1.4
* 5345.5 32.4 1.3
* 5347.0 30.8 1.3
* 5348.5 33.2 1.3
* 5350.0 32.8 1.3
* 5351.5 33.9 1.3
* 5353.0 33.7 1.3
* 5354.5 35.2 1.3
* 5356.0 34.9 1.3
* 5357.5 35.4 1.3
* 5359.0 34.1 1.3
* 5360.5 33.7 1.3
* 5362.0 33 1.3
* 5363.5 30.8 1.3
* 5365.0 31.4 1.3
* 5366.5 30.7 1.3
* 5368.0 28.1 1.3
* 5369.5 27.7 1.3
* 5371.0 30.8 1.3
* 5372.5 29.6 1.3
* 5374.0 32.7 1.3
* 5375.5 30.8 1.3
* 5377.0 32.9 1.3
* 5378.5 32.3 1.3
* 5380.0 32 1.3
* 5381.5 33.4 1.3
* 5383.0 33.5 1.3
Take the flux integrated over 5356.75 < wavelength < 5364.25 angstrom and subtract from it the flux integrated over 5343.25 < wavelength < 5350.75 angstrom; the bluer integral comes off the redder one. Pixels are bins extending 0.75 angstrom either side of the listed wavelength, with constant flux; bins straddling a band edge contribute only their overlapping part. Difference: 10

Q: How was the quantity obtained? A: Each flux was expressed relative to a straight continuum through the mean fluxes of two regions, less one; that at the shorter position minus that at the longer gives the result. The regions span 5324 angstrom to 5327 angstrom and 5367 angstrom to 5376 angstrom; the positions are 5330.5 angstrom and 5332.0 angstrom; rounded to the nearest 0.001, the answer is -0.044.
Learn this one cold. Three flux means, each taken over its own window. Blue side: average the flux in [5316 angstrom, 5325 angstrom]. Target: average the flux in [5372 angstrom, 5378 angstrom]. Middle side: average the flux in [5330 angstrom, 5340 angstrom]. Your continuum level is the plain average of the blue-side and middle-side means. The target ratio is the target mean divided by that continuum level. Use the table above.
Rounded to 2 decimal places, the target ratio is 0.99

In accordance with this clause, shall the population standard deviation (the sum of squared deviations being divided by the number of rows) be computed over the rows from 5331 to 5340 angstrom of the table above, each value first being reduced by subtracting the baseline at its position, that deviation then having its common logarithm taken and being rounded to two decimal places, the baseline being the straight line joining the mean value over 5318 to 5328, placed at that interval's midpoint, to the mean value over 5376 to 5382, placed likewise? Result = -0.05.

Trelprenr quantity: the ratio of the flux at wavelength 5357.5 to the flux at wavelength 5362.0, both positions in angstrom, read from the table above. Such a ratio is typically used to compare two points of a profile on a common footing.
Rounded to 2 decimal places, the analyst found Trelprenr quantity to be 1.07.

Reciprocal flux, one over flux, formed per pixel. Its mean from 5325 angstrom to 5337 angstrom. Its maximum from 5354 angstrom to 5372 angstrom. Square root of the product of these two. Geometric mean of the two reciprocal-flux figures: 0.0346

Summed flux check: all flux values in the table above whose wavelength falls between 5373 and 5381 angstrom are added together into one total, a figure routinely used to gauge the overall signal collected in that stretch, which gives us 161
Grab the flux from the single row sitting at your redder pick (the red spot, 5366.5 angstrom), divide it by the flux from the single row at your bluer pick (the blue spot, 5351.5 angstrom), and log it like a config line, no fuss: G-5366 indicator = 0.91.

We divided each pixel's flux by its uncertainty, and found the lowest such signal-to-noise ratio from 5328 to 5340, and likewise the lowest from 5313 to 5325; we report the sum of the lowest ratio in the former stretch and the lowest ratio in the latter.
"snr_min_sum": 42.5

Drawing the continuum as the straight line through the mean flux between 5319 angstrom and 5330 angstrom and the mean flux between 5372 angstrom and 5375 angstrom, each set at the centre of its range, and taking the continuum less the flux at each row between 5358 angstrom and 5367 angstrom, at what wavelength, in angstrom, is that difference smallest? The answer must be 5359.0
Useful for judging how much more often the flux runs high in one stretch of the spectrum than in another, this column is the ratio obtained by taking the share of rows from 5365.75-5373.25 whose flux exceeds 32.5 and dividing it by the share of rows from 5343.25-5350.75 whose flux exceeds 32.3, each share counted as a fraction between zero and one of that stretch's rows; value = 0.0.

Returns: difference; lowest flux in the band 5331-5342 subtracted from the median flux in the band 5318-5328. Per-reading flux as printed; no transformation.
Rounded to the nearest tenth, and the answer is 0.1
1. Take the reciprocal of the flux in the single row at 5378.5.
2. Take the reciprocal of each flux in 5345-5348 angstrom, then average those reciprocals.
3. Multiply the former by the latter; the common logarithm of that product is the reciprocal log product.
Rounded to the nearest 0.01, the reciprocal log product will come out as -3.01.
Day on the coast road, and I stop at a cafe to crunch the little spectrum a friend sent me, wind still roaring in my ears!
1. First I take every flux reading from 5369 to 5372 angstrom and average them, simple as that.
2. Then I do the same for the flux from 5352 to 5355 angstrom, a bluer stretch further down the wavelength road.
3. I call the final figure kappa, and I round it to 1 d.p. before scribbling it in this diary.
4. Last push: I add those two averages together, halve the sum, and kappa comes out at 31.9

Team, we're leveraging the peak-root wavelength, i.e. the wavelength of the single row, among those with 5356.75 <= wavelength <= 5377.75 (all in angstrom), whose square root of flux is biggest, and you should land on 5357.5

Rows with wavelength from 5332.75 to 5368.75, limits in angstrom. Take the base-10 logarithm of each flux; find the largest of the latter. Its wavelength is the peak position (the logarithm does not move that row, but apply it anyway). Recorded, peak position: 5357.5 angstrom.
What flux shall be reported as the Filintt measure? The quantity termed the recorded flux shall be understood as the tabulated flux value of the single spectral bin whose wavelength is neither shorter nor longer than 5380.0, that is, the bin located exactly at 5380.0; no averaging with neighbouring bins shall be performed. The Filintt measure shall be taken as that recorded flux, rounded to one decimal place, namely 32.0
